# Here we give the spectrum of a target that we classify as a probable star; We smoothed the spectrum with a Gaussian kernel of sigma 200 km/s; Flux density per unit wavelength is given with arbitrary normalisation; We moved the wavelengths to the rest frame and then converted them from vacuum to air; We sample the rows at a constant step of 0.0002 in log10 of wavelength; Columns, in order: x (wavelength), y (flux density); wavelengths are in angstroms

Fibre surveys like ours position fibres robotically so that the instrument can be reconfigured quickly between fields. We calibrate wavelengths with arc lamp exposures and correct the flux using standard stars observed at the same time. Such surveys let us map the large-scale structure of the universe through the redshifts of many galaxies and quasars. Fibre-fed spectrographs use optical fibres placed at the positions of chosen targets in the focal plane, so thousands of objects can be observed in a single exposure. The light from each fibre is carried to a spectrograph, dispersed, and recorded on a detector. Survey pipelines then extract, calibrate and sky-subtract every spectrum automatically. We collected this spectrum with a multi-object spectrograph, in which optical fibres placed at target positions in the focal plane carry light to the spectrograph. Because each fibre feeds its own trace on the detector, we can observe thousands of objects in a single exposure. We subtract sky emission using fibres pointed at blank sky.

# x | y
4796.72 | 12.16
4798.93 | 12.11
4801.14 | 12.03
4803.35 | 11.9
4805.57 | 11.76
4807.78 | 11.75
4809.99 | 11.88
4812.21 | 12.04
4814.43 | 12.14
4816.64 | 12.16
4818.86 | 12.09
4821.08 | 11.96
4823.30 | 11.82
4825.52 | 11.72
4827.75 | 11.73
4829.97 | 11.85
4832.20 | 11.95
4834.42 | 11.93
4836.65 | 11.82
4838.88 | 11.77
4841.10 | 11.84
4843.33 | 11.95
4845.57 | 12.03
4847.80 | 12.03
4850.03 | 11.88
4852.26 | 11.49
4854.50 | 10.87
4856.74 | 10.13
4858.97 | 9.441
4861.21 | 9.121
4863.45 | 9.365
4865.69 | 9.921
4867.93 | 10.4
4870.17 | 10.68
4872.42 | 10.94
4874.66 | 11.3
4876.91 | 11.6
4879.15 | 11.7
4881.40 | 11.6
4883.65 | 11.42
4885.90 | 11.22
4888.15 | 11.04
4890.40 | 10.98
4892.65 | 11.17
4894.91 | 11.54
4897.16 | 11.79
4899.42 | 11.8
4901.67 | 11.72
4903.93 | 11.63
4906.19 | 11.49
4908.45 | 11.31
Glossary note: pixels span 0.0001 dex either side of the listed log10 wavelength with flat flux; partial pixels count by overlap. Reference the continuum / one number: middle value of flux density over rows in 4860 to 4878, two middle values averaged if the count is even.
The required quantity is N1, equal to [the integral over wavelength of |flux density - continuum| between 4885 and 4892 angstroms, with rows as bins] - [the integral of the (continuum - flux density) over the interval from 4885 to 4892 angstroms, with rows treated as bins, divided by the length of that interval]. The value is 4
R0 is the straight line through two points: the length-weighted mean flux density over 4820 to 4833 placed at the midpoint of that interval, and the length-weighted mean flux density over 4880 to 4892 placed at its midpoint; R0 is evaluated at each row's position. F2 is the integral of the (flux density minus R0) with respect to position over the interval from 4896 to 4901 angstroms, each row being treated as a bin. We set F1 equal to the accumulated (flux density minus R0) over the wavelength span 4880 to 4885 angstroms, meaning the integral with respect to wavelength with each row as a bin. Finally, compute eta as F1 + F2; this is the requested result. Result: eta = 4.3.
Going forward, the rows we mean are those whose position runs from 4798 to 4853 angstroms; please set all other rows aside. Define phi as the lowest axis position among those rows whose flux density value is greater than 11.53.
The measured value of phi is 4798.93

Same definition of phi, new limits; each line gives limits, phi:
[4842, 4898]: 4843.33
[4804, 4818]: 4805.57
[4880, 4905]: 4881.40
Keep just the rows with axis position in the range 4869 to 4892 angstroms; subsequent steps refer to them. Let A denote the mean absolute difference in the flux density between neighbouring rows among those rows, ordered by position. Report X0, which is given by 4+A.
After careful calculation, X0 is 4.193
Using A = 0.19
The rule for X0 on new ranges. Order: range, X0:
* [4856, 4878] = 4.388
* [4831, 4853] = 4.109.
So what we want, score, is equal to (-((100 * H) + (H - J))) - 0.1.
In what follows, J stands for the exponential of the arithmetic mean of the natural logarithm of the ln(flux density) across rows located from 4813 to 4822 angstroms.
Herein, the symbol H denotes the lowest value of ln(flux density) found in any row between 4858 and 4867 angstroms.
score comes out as -221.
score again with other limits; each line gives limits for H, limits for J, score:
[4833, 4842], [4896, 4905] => -247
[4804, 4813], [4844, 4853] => -246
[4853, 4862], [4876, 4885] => -221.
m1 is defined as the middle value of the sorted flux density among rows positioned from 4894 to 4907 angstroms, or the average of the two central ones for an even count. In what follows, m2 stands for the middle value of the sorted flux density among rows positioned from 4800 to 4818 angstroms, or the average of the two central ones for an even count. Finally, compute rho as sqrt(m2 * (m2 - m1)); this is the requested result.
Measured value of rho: 1.9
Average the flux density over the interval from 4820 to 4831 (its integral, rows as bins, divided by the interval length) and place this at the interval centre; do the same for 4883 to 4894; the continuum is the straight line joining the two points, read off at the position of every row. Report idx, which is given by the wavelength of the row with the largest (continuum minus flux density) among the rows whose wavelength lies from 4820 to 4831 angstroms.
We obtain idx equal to 4825.52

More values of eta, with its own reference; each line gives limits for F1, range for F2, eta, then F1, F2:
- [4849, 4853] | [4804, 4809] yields -0.8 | 0.4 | -1.3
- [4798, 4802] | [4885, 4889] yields -0.5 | -0.1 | -0.5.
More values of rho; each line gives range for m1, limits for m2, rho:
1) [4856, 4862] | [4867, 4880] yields 4.3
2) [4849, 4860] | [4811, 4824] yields 3.8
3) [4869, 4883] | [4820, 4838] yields 2.1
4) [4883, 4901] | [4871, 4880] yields 1.2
